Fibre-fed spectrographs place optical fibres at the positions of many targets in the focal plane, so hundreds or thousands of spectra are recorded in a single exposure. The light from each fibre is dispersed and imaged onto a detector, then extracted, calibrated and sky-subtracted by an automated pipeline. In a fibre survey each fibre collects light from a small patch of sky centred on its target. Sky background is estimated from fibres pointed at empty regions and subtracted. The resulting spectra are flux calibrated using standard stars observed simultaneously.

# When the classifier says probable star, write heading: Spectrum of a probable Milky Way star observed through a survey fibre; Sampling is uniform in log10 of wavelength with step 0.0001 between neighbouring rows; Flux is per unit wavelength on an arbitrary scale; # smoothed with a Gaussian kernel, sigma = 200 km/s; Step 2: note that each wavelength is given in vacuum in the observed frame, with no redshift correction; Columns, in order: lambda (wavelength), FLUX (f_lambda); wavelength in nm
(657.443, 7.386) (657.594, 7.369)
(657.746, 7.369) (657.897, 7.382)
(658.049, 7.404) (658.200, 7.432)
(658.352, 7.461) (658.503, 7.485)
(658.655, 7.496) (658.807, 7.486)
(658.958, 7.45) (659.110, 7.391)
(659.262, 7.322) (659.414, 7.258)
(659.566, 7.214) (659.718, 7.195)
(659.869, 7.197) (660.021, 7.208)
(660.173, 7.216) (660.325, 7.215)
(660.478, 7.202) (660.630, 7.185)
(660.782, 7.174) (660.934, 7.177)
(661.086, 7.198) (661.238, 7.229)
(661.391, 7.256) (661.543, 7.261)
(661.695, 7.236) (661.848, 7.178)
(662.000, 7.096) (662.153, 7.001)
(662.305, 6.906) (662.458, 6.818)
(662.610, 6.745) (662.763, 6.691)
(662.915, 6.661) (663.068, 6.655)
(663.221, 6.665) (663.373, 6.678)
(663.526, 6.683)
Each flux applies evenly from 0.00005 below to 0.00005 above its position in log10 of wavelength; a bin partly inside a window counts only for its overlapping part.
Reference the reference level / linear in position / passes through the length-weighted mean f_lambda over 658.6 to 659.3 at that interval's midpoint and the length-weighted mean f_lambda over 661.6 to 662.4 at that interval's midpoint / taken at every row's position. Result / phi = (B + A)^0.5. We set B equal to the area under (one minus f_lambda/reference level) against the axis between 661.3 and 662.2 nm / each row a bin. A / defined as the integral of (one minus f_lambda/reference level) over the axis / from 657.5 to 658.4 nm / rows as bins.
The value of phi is 0.09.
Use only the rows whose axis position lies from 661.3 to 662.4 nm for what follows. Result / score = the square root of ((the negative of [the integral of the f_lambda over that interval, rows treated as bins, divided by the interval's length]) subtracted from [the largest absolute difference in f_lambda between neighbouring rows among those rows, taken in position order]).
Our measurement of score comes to 2.69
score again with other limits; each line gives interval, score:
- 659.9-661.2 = 2.69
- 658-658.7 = 2.74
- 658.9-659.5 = 2.72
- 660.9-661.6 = 2.69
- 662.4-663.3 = 2.60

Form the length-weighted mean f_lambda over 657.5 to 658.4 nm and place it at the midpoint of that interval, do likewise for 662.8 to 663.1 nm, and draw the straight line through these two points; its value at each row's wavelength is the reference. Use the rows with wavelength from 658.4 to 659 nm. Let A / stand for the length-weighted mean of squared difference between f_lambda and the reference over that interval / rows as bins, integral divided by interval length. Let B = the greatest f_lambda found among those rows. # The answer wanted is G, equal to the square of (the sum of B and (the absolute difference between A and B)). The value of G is 224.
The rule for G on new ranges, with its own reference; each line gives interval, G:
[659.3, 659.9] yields 211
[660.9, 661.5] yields 208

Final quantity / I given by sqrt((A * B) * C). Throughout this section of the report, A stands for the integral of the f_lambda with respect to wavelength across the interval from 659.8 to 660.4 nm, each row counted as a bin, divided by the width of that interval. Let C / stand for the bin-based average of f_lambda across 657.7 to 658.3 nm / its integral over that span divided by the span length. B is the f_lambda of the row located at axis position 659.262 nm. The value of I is 19.8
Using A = 7.209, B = 7.322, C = 7.40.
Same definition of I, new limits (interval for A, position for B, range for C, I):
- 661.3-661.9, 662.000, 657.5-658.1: 19.5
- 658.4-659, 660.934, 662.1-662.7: 19.2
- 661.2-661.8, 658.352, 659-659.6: 19.9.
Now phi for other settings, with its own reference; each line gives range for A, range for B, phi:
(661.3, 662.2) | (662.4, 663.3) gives 0.16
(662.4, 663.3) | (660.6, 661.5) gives 0.18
